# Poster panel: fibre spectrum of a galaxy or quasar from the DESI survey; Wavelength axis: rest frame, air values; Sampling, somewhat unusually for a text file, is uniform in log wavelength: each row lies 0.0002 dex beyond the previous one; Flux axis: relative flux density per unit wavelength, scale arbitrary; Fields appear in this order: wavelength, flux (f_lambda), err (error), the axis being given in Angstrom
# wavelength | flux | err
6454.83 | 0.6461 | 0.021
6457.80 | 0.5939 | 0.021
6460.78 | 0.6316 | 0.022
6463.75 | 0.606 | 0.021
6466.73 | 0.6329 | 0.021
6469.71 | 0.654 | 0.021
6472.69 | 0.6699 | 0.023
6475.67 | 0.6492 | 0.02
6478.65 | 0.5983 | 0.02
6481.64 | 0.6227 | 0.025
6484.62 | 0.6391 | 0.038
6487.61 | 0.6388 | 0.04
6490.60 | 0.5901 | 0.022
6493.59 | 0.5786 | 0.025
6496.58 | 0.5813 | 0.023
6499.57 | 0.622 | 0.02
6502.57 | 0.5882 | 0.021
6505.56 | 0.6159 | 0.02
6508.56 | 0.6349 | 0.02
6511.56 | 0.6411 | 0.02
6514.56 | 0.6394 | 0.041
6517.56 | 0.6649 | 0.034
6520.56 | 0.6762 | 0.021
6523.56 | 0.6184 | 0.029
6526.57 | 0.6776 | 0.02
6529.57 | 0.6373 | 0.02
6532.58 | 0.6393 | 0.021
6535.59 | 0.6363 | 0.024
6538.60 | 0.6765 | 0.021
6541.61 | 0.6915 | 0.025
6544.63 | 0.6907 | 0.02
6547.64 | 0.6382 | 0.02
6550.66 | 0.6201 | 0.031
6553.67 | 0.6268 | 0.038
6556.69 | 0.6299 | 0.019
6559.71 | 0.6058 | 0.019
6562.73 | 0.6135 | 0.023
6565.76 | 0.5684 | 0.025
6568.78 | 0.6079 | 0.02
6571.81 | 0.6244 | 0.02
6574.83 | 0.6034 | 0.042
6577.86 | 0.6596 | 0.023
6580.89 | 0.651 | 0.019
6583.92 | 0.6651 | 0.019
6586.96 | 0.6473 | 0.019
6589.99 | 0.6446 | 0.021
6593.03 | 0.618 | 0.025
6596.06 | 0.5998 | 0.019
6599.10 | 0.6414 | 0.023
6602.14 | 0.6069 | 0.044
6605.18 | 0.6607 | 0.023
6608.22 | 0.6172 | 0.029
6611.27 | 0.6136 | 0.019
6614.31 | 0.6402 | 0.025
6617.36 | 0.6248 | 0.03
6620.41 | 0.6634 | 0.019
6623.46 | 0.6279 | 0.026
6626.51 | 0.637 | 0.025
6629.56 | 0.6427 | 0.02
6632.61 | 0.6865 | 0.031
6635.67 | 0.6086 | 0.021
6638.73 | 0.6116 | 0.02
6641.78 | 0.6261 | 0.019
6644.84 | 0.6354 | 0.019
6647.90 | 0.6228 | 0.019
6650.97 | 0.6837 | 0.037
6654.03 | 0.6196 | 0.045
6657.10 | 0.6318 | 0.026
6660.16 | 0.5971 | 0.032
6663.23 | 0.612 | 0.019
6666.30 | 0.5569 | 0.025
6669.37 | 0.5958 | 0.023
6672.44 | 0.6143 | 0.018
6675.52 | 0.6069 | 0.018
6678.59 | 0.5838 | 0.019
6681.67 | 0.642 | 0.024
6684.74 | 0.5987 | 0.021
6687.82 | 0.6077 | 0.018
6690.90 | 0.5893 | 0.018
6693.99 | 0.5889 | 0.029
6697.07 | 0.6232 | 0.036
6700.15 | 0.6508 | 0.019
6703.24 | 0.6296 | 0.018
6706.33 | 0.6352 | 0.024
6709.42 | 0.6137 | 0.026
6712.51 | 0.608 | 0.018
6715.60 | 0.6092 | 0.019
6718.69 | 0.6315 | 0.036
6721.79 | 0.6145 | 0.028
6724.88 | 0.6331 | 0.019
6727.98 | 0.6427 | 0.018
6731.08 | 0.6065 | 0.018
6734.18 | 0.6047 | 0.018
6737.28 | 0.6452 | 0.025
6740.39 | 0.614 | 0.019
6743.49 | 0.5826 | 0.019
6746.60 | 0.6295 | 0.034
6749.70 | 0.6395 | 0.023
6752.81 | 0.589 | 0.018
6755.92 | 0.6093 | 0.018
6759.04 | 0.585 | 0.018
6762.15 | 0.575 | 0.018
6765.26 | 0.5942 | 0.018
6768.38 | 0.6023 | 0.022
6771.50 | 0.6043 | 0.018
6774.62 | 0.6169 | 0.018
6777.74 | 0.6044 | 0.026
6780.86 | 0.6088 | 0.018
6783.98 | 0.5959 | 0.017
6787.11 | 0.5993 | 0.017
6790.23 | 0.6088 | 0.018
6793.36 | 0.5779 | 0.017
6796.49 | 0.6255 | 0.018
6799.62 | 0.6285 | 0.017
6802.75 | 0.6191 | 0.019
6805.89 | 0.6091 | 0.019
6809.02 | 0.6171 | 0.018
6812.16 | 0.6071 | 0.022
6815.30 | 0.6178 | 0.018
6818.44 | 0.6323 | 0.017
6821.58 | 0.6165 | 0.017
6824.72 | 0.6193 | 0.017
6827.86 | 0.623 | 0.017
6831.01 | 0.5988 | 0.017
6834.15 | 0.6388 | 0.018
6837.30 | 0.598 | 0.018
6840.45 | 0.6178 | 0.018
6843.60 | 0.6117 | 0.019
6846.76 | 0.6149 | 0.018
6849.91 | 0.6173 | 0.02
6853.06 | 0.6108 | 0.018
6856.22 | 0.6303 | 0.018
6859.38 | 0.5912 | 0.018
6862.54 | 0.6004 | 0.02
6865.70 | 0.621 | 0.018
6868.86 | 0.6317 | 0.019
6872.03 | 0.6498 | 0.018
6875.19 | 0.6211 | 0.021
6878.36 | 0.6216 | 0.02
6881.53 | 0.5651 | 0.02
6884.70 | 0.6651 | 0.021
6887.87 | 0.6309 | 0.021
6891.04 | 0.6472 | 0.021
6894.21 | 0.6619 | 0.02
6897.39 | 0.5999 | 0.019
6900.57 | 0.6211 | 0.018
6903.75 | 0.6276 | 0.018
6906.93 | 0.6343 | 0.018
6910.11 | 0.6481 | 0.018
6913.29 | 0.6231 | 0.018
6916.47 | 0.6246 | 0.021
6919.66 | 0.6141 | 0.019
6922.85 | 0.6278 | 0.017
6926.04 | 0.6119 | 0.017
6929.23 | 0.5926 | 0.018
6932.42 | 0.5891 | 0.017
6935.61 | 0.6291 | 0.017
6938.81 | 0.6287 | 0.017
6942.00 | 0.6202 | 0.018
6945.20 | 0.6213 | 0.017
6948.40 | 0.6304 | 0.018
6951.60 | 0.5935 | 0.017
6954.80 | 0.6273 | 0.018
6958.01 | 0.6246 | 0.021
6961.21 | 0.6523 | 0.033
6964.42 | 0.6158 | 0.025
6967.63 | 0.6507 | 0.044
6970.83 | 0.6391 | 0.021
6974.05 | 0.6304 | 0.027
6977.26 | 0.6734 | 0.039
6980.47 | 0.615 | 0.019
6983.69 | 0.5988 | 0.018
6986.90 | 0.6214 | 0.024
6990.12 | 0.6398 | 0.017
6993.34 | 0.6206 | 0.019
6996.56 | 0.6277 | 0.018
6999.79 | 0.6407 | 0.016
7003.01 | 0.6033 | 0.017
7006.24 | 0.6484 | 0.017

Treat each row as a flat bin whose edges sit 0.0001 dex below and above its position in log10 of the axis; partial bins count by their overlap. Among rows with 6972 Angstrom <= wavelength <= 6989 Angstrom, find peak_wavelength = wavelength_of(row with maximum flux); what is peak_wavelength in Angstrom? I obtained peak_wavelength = 6977.26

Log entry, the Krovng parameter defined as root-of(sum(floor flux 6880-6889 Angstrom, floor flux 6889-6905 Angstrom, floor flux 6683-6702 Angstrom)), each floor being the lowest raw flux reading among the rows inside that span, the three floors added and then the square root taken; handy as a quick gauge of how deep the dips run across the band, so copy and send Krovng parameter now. 1.32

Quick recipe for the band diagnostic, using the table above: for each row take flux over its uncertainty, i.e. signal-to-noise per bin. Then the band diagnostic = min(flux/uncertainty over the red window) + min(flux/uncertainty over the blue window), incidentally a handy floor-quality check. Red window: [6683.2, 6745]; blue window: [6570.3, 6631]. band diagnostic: 31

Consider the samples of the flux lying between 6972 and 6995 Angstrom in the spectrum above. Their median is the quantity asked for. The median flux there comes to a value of 0.621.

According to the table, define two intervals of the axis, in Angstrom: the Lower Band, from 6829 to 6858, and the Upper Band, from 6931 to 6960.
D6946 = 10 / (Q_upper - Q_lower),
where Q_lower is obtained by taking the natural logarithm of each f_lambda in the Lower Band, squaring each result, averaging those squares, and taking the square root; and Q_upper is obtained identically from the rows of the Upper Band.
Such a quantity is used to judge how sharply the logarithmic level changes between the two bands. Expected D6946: -2292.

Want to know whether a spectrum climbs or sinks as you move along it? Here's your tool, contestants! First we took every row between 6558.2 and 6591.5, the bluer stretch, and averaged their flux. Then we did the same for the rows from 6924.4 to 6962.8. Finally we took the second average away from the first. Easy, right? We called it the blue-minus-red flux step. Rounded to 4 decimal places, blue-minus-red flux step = 0.0080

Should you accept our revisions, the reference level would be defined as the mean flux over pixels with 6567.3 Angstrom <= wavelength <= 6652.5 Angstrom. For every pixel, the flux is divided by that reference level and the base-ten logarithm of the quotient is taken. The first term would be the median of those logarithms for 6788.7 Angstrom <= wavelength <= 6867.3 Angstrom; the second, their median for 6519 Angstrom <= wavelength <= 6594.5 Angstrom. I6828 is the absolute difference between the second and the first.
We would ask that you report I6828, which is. 0.014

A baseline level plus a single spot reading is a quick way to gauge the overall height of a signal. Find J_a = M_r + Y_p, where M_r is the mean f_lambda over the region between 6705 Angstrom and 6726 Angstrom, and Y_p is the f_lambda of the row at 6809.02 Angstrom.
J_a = 1.24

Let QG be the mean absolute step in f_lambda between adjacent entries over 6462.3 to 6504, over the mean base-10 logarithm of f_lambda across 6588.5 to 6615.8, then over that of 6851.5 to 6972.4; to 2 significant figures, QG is 0.58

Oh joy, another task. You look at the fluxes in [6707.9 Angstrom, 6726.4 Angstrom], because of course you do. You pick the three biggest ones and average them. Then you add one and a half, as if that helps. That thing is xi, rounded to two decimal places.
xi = 2.13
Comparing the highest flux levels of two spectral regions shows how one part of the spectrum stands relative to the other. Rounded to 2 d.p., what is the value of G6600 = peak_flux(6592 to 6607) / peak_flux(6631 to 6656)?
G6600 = 0.96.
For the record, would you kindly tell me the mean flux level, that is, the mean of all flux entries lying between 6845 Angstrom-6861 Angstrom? 0.613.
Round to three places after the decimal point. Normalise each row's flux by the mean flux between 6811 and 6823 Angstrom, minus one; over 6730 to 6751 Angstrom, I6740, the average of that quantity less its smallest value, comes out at 0.056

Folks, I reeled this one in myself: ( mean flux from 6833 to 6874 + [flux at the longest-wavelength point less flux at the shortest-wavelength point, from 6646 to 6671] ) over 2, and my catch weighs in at 0.295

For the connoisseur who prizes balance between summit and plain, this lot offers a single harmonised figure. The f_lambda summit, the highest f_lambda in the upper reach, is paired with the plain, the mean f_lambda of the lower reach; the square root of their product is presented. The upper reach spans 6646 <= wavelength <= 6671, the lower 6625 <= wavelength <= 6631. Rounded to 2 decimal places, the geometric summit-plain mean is 0.66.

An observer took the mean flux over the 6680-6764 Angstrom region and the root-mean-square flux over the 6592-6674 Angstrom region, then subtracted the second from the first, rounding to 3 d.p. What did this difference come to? -0.012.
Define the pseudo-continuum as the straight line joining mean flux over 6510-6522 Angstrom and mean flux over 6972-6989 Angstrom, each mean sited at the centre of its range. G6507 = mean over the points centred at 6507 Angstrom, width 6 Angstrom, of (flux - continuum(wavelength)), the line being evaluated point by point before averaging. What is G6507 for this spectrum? -0.031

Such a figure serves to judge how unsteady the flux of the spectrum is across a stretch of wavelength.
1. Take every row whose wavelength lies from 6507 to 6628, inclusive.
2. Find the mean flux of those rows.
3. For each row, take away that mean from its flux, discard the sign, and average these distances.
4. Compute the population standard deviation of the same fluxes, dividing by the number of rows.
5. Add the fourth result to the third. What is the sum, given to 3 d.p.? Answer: 0.046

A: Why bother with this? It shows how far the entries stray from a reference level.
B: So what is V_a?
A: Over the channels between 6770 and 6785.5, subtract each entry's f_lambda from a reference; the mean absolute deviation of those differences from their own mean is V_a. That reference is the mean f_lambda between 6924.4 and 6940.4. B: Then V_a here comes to 0.005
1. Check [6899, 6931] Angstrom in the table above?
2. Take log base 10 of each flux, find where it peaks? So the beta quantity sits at 6910.11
